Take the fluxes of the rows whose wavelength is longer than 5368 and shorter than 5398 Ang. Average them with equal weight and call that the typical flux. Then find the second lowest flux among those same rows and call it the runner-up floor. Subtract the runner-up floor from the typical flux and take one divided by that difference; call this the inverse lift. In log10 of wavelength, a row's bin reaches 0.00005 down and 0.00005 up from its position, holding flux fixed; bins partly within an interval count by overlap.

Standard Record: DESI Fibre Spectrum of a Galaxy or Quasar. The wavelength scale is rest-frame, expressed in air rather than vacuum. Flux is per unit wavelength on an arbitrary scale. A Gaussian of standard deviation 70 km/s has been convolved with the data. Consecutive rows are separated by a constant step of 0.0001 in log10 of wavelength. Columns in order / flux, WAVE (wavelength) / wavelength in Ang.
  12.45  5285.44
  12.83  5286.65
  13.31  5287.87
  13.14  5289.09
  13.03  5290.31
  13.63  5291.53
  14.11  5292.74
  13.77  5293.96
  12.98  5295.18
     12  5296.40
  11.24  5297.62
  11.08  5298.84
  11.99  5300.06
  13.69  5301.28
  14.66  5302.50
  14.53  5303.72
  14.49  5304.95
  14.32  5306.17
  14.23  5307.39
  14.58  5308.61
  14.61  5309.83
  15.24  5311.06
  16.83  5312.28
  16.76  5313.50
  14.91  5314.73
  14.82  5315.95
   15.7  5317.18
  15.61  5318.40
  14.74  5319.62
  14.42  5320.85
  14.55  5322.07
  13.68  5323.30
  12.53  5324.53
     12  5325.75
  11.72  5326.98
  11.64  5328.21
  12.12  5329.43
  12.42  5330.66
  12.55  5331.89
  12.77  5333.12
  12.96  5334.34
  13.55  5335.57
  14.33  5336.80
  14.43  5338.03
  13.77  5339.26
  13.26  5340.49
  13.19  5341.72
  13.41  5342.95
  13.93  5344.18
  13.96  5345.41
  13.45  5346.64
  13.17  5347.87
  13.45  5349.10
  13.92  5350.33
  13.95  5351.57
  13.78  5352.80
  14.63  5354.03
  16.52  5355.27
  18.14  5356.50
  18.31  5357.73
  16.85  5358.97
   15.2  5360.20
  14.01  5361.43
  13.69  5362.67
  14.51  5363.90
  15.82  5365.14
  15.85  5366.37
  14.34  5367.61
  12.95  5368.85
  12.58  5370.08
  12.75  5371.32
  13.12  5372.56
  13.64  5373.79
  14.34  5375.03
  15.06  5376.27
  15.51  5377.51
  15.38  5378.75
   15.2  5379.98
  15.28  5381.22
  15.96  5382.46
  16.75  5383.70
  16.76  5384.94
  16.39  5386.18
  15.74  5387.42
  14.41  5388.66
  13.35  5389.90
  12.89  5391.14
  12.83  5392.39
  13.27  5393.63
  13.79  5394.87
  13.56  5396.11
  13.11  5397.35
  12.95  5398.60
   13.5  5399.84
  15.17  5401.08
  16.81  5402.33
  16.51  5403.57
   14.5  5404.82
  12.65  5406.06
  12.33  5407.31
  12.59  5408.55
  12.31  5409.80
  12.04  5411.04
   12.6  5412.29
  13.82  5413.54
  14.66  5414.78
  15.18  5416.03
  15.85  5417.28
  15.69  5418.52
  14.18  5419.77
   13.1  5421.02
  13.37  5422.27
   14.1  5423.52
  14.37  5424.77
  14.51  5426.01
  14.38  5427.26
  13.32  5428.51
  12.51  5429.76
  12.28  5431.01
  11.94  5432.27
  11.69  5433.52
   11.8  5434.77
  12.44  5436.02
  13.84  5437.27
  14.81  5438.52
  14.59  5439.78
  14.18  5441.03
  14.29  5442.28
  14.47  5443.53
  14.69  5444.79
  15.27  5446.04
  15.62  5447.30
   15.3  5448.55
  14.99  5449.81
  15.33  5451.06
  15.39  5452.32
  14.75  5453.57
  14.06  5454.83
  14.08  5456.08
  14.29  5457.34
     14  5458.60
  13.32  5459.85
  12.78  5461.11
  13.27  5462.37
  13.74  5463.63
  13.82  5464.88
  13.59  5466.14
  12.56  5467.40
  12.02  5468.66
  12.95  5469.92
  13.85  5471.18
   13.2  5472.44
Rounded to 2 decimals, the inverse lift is 0.62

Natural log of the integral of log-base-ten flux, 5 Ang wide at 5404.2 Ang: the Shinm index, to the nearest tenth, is 1.8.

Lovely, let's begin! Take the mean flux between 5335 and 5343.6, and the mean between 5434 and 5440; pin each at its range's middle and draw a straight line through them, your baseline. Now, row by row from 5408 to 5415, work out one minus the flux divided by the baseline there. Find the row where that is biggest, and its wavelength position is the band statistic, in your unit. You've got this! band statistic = 5411.04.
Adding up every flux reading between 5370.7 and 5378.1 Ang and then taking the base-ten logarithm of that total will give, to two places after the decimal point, 1.93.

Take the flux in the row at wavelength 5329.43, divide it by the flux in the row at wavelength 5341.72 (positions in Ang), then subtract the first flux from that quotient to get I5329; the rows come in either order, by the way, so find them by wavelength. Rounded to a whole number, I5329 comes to -11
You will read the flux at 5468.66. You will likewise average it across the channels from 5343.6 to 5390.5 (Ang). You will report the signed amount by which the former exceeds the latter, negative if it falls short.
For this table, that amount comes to -2.8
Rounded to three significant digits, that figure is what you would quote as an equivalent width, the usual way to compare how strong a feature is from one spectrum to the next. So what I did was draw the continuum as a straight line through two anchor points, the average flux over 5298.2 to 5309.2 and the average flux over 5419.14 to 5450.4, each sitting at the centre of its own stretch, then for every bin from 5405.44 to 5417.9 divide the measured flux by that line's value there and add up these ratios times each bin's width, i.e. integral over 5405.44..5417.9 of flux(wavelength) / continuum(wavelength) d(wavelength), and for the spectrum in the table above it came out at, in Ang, 12.1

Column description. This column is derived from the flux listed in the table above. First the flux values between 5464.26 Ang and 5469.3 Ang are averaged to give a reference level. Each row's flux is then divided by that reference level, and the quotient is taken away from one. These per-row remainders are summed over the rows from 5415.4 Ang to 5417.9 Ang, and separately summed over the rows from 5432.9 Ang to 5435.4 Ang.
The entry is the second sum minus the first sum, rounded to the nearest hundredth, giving 0.58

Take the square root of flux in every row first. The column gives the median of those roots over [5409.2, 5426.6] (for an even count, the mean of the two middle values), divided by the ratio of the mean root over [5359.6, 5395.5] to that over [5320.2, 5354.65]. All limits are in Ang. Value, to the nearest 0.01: 3.60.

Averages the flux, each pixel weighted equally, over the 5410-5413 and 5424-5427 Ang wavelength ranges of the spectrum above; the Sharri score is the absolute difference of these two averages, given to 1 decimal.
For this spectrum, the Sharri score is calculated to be 2.1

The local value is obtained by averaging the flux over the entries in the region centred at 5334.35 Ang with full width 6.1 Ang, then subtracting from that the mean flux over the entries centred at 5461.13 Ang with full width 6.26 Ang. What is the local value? -0.2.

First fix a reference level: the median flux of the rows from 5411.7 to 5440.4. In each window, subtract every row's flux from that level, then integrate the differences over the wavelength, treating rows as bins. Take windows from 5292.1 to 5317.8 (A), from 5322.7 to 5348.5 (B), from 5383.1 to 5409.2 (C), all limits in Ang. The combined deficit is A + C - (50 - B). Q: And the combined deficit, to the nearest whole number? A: -49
